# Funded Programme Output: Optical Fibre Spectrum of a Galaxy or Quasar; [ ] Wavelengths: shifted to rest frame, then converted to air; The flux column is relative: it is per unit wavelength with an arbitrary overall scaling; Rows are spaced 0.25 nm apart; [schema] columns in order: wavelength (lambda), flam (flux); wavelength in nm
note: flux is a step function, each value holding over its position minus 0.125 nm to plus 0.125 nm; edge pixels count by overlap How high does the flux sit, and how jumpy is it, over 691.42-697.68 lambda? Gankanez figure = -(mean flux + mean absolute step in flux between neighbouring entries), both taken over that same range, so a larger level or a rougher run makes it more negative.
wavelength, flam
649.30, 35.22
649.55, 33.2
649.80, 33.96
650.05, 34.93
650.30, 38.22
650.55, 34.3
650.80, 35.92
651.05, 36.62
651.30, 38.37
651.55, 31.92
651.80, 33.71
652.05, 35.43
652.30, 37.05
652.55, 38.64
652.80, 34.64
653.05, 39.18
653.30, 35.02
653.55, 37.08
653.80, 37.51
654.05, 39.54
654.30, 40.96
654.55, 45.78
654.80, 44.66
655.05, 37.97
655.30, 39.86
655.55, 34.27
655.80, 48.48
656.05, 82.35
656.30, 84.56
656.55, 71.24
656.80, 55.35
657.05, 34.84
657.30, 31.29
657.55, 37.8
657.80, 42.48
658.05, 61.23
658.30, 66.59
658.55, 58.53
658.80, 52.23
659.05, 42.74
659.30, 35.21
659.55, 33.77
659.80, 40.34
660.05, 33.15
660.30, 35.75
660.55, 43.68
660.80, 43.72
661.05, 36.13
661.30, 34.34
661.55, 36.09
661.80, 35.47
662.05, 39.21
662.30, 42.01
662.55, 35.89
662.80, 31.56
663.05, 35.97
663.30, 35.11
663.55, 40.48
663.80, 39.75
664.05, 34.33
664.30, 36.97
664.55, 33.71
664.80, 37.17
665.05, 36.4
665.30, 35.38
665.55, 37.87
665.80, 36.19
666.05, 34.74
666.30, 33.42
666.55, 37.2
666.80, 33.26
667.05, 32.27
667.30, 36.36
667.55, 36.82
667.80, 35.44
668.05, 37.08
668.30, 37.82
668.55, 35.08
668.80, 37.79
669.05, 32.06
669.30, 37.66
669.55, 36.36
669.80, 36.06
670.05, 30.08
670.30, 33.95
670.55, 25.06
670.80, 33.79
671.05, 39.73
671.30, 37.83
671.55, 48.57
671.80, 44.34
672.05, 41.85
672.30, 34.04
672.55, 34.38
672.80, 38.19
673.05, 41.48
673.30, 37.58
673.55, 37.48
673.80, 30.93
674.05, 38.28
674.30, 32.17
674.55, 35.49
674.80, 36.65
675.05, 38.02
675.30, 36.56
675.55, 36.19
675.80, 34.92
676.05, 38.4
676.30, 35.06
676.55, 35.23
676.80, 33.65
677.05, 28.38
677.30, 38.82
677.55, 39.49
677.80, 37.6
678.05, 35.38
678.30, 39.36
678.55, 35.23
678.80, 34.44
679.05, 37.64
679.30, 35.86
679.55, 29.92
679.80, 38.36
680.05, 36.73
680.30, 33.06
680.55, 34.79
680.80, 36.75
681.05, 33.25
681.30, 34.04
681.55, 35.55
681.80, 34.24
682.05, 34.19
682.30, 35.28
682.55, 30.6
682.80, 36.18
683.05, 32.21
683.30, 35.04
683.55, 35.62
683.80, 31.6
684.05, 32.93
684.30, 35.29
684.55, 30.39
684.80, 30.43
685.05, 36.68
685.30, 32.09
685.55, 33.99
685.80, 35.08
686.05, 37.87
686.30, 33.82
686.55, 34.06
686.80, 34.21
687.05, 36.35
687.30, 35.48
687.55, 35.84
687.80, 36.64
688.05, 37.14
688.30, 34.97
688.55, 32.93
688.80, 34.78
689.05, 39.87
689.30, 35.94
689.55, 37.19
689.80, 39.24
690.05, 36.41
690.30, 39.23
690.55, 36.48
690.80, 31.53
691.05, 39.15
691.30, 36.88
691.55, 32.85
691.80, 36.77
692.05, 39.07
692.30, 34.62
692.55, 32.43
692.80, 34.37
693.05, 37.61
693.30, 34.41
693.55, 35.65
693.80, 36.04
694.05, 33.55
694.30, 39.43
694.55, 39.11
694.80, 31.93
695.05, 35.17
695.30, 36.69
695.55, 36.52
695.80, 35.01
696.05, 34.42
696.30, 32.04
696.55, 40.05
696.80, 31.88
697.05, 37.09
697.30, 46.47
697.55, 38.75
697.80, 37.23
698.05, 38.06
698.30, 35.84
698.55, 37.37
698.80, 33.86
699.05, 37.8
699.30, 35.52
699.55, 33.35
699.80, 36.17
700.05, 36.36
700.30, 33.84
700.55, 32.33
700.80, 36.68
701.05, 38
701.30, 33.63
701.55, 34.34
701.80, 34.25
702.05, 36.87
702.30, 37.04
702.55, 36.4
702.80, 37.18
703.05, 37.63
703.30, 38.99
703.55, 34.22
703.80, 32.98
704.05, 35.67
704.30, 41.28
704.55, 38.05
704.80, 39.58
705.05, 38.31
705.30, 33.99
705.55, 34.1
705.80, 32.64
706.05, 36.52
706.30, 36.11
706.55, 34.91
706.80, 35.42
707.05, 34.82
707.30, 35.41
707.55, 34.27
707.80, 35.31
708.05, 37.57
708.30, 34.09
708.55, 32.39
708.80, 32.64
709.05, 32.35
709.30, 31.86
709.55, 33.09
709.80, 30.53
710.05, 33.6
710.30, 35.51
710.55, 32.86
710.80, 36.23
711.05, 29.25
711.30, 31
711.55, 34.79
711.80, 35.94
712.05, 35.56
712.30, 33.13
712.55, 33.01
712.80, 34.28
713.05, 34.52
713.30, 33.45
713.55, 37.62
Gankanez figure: -39.7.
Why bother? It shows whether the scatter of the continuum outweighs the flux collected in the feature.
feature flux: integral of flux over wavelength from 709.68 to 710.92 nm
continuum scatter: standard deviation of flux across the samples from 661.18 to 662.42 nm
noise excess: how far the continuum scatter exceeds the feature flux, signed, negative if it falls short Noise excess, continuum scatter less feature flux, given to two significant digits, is -39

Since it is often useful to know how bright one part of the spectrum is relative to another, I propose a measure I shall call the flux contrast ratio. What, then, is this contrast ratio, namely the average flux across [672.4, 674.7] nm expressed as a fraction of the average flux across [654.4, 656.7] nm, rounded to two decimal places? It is 0.67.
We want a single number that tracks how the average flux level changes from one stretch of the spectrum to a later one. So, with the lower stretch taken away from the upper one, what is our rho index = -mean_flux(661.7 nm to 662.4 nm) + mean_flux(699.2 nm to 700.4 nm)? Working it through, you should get -3.8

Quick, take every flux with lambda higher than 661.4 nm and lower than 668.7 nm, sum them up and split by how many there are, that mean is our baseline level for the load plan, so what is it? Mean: 36.2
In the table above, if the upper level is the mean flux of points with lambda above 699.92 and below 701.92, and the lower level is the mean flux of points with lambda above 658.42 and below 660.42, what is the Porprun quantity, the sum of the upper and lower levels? 76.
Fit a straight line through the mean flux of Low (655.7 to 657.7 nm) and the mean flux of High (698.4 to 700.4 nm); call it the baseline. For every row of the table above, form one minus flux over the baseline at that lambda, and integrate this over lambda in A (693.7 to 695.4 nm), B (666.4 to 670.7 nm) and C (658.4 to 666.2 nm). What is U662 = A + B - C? -0.8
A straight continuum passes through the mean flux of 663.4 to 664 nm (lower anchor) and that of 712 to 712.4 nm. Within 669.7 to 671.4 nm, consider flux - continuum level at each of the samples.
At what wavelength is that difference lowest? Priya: 670.55 nm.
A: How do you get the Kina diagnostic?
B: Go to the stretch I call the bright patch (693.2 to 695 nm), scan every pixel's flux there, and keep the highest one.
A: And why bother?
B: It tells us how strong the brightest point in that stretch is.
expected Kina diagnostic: 39.43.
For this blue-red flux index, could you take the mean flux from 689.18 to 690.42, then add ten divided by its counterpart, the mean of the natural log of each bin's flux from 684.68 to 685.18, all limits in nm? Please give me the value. 40.5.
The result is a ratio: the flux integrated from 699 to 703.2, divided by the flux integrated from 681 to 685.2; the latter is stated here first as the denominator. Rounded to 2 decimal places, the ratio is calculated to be 1.06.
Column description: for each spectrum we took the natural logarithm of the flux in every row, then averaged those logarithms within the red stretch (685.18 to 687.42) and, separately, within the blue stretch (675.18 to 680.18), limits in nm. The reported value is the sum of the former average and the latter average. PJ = 7.12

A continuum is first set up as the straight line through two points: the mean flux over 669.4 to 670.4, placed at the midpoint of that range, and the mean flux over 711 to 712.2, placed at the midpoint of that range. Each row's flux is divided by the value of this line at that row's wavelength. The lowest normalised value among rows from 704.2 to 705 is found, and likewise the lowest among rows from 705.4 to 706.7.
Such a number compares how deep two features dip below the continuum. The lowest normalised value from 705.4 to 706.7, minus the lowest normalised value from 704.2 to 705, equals -0.16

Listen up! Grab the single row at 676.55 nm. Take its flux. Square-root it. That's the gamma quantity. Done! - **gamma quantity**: 5.94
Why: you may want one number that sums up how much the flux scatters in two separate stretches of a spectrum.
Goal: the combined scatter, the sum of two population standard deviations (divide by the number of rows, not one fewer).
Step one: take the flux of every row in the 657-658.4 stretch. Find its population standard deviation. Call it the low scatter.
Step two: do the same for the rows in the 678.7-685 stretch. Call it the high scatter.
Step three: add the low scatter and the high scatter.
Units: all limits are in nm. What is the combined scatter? 16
